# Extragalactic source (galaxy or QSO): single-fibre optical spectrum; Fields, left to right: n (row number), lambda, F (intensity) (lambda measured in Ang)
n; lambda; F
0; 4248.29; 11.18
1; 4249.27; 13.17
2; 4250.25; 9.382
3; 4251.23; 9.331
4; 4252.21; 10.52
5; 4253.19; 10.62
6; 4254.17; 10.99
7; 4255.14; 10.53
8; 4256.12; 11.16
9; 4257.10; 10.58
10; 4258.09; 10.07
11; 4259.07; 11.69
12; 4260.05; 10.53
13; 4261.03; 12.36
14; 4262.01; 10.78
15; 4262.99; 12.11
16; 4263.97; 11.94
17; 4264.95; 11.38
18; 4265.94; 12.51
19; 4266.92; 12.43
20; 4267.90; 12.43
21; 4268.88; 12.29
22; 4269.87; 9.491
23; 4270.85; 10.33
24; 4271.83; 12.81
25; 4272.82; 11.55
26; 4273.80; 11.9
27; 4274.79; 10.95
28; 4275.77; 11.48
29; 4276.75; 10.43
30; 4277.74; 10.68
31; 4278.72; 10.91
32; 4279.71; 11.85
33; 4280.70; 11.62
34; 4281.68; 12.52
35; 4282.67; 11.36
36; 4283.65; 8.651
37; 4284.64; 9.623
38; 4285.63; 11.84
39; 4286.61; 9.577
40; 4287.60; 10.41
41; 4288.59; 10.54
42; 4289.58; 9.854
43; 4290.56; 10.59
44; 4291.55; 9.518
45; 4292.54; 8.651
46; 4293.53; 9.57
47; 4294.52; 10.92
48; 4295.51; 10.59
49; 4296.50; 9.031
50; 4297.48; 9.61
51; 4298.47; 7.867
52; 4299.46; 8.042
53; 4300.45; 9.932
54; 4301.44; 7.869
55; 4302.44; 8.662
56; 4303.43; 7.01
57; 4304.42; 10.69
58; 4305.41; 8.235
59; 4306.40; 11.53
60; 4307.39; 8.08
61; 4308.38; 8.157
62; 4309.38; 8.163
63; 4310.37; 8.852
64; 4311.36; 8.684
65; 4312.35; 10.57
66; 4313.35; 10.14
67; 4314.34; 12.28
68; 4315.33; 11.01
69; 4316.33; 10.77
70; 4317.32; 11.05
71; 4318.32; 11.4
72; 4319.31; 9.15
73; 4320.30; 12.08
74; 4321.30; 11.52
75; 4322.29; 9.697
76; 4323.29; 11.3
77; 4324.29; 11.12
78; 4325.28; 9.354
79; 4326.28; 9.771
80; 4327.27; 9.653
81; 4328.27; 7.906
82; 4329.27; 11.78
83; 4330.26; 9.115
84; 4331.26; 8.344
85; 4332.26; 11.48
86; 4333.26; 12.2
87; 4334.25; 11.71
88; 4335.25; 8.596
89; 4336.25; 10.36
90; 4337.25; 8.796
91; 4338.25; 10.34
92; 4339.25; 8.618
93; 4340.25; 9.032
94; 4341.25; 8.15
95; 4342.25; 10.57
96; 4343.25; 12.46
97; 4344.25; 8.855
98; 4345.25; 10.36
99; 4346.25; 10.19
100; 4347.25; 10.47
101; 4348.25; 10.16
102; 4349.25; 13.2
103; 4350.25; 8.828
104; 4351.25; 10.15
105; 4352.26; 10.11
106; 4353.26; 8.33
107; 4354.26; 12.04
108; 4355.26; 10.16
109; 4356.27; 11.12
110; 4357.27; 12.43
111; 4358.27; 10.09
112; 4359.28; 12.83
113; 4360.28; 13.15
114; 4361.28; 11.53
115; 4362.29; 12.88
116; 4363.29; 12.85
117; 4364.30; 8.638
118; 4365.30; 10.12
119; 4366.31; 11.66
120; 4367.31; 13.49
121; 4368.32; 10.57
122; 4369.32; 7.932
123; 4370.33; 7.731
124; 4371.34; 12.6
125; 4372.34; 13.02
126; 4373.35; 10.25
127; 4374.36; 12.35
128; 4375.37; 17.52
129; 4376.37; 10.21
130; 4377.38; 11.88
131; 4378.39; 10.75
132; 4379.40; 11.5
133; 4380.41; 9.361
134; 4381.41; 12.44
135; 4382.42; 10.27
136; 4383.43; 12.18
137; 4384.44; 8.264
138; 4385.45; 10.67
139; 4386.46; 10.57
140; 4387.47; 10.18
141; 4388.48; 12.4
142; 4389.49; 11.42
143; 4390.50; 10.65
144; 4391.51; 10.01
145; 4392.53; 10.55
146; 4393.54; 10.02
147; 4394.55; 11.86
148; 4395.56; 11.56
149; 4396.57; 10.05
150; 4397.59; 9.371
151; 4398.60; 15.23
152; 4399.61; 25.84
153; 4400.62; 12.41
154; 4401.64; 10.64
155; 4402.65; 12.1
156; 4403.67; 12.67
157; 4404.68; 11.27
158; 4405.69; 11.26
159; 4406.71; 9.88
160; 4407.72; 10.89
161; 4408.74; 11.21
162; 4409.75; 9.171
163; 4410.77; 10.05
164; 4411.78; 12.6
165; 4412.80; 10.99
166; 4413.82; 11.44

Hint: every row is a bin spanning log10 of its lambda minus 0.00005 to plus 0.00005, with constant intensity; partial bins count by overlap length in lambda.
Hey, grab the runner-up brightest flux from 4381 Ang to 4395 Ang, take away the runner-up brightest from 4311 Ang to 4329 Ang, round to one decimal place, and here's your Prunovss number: 0.3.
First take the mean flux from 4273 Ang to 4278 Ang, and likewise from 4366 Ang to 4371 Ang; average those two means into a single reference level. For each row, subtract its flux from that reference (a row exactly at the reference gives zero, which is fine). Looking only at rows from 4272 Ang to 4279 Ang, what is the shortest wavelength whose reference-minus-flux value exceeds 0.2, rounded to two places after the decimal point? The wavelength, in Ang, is 4276.75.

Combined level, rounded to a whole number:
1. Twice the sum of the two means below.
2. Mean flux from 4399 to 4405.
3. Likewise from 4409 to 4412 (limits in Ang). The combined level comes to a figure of 50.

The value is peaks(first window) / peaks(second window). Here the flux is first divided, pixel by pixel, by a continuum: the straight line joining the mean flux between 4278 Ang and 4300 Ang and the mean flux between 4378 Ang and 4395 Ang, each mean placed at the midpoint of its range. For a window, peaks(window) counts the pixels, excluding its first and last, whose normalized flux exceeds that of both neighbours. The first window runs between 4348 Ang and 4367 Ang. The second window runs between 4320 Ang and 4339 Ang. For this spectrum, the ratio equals 1.2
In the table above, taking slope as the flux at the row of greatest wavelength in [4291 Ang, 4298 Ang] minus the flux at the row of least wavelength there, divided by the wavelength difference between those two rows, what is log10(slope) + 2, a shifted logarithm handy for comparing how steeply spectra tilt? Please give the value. 0.2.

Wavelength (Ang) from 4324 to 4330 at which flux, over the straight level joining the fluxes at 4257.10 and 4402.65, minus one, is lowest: 4328.27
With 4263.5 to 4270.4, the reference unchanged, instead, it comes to 4269.87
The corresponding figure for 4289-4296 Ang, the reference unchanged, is 4292.54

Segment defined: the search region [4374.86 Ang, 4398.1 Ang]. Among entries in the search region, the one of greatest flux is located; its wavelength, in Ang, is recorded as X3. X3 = 4375.37 Ang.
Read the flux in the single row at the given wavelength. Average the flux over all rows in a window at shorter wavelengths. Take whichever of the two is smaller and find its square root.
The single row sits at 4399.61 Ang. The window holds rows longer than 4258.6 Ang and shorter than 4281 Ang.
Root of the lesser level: 3.39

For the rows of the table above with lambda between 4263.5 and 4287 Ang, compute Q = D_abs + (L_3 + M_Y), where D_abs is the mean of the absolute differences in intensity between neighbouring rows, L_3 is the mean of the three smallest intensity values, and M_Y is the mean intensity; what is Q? 21.6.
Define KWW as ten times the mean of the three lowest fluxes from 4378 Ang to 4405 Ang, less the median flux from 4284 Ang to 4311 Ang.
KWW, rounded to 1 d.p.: 80.4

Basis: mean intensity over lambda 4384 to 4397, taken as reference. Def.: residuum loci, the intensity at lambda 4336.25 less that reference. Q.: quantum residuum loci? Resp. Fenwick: -0.3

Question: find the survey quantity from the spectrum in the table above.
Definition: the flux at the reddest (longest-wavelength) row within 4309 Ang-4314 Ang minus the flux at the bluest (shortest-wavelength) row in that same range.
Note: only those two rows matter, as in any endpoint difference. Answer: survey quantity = 2.0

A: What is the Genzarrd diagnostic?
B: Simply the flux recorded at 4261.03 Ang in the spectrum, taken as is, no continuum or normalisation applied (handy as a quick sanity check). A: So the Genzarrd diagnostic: 12.36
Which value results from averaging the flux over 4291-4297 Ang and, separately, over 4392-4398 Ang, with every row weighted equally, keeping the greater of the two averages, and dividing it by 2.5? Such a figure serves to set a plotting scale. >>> 4.2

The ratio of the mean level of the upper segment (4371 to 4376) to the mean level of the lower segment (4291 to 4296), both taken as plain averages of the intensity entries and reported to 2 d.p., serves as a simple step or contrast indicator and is 1.33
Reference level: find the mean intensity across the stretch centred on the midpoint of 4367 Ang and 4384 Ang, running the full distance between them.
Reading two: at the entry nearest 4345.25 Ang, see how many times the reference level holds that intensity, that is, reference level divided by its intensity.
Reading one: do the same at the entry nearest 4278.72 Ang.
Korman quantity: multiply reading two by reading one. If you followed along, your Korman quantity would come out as 1.15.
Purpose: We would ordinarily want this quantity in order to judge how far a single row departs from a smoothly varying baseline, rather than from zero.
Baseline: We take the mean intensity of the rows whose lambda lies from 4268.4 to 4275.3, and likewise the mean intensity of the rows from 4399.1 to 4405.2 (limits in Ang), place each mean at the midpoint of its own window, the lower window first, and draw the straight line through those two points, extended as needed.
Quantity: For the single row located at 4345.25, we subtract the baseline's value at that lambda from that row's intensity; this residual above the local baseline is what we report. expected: -2.6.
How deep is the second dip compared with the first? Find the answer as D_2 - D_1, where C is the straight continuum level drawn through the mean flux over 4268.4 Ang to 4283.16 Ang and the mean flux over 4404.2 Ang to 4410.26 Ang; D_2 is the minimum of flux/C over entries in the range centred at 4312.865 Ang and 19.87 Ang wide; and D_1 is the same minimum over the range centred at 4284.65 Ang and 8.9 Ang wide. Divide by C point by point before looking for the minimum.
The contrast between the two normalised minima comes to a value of -0.14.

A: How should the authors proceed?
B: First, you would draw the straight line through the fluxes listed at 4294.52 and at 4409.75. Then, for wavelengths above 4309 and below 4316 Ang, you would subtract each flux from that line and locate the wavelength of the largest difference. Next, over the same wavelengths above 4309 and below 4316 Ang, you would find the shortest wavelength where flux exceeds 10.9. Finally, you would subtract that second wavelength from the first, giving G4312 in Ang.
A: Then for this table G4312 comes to -5.0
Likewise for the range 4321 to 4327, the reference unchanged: 4.0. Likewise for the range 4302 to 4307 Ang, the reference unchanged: -3.0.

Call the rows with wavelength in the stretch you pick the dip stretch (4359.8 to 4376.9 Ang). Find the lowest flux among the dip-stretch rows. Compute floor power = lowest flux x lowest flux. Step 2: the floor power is 60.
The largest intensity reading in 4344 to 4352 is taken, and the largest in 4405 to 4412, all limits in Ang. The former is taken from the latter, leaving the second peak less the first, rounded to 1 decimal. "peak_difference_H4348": -0.6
